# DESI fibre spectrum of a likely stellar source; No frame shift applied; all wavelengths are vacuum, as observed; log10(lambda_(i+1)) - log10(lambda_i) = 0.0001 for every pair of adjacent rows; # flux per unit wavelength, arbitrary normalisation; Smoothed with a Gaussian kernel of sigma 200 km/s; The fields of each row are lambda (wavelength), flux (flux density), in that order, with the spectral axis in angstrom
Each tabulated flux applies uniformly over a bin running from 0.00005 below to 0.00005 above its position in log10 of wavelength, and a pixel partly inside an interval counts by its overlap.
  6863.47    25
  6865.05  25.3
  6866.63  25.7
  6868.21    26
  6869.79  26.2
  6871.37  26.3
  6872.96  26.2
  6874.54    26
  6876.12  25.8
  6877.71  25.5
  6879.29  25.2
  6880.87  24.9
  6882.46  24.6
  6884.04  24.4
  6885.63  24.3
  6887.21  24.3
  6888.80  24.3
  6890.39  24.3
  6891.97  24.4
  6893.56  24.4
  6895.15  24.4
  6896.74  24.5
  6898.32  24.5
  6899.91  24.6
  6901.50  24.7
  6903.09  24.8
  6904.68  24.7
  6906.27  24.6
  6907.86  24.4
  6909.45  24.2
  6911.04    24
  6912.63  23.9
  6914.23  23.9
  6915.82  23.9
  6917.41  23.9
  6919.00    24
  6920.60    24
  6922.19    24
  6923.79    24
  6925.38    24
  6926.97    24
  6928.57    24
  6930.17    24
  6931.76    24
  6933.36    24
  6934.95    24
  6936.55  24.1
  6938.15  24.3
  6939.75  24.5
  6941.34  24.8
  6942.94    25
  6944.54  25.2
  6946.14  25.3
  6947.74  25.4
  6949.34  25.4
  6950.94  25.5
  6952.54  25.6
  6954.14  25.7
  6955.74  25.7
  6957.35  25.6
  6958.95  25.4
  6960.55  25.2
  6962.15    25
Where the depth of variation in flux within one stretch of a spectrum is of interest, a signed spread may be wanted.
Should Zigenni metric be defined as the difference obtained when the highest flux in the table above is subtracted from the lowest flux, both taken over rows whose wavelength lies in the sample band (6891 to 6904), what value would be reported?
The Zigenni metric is -0.40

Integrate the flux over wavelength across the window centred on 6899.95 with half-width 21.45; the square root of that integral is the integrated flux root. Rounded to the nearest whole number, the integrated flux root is 32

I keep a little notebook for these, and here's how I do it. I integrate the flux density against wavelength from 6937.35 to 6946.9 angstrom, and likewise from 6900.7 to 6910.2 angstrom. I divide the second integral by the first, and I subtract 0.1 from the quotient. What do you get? 0.883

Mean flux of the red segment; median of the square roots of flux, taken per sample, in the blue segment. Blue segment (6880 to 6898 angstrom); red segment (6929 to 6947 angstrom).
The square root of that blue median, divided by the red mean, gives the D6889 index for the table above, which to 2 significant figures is 0.091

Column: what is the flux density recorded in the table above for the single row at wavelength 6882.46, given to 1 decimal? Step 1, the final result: 24.6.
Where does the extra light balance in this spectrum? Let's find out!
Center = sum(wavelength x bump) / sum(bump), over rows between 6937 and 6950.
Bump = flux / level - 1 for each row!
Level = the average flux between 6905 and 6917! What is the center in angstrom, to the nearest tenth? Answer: 6945.4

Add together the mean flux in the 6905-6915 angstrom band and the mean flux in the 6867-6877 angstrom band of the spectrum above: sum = 50.2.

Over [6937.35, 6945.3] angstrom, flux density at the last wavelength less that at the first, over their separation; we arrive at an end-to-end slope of 0.14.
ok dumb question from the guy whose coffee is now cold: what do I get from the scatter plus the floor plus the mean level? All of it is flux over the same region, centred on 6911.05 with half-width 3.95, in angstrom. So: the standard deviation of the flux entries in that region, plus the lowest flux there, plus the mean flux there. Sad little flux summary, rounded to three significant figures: 48.2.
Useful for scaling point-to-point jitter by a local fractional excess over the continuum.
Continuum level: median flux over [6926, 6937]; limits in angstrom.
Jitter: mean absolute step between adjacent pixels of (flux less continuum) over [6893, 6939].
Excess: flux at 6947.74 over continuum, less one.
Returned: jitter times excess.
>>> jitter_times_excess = 0.0035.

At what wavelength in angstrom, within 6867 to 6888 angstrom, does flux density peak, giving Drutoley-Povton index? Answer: 6871.37 angstrom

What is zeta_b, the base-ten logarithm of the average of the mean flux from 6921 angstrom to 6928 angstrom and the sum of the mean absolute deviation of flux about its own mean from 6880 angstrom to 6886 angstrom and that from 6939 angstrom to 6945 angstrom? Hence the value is 1.087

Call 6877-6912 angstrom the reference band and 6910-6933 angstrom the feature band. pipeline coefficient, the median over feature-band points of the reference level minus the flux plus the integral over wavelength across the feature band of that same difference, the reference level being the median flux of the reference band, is 11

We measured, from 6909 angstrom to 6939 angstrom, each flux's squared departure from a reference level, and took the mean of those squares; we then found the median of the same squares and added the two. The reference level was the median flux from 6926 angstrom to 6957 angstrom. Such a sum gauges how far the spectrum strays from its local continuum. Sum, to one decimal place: 1.3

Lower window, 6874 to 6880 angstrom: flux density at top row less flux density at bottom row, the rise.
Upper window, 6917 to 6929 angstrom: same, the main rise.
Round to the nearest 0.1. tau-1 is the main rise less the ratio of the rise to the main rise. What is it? 8.1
